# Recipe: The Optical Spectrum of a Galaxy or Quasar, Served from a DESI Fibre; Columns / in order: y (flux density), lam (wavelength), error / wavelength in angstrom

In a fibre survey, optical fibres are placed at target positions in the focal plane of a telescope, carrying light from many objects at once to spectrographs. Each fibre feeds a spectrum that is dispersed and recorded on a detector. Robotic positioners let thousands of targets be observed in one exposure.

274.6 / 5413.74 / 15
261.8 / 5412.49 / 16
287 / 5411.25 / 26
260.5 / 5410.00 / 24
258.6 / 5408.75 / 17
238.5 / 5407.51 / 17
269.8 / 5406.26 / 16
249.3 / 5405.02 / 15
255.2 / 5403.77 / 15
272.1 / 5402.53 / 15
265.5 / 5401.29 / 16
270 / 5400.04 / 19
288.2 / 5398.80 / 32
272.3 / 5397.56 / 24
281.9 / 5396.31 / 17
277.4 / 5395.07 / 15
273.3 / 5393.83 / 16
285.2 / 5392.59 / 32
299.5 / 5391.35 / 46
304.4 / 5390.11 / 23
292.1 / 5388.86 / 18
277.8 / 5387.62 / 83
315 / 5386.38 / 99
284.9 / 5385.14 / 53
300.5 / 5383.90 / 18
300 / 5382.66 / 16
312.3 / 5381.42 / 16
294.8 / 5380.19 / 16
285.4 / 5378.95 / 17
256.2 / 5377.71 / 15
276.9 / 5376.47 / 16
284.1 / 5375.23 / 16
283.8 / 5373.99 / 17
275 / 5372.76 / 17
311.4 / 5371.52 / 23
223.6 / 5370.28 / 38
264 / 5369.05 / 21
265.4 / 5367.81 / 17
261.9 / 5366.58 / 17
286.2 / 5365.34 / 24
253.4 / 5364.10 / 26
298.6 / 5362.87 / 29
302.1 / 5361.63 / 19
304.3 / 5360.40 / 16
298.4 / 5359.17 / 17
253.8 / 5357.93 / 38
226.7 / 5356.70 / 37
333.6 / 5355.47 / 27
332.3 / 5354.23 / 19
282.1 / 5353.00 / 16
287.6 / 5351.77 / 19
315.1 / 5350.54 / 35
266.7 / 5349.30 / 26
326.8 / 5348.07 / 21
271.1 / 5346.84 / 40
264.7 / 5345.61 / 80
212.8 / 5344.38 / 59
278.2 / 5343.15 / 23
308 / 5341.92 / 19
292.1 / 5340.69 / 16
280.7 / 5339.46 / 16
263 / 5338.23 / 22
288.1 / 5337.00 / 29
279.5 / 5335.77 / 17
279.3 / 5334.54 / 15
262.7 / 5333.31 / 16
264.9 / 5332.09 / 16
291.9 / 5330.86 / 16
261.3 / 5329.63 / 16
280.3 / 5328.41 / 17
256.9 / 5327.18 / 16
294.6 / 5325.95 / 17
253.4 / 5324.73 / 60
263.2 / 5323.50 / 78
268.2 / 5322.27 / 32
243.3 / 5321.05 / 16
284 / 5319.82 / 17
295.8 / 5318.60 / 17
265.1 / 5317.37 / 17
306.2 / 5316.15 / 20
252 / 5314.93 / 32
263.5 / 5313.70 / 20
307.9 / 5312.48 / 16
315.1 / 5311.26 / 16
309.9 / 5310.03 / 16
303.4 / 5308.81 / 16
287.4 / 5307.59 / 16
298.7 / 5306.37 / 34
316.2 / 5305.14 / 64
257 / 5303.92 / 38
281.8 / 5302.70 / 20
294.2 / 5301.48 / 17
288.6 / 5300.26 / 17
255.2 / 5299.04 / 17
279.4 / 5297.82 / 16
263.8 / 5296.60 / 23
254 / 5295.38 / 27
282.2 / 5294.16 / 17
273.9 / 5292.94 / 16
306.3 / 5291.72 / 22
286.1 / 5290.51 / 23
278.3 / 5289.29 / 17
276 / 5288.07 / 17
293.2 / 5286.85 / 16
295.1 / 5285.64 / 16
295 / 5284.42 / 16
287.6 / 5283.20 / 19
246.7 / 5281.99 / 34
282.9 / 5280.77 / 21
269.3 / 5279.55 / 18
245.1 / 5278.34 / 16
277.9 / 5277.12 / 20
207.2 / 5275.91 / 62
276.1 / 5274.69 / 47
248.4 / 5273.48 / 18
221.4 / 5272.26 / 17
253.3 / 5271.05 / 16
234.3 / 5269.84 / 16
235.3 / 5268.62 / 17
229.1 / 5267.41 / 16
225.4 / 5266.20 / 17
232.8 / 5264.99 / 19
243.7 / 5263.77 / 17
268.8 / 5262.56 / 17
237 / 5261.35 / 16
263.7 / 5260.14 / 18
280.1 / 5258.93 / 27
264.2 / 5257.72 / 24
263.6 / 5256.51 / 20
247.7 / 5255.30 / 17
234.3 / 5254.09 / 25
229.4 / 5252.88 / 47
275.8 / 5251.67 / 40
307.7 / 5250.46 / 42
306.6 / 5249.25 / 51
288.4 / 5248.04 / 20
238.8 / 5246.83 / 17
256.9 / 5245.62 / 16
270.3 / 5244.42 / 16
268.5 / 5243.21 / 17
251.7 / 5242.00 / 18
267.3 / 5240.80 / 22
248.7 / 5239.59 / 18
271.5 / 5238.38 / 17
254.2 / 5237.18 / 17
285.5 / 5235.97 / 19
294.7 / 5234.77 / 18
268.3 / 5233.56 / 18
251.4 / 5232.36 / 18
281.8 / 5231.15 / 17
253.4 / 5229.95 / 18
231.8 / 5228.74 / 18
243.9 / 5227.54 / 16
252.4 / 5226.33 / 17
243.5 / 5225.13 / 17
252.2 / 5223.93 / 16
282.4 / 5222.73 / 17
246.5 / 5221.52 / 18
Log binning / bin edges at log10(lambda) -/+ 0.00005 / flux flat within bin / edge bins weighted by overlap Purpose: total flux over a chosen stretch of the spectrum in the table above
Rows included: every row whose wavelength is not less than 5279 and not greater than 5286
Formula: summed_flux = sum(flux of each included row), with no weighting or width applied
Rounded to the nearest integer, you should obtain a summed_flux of 1677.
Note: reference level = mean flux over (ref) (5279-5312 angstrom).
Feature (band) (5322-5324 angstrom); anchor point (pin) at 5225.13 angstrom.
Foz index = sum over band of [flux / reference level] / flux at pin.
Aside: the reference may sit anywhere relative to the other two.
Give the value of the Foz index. 0.0077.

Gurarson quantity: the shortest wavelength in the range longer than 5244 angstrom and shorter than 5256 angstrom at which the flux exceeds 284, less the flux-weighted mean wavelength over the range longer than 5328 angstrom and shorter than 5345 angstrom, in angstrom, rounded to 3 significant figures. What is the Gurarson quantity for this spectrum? -88.3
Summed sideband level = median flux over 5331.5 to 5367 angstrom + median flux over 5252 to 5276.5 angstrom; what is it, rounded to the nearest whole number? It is 521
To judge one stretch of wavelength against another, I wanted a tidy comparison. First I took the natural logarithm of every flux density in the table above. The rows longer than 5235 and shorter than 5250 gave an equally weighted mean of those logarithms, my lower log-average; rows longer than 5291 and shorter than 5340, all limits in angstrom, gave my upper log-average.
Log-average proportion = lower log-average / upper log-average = 0.99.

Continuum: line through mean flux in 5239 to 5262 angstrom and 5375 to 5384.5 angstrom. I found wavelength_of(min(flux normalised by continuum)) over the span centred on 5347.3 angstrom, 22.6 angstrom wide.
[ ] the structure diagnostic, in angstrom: 5344.38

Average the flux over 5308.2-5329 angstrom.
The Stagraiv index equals 280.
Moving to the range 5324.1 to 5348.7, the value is 276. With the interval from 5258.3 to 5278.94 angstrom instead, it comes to 246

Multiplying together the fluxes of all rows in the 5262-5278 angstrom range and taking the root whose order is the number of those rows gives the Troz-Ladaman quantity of 242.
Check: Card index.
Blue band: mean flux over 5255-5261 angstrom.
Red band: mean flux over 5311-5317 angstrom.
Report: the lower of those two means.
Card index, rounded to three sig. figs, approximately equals 264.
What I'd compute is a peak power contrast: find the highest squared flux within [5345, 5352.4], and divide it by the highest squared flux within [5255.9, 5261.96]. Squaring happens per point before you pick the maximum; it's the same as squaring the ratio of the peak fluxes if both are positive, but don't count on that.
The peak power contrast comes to 1.36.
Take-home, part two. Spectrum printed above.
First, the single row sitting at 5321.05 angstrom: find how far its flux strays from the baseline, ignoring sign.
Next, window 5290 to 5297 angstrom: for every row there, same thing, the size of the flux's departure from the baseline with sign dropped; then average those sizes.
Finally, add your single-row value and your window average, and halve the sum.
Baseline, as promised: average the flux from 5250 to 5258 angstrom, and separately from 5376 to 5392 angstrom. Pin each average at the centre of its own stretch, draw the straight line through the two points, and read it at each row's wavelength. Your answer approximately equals 25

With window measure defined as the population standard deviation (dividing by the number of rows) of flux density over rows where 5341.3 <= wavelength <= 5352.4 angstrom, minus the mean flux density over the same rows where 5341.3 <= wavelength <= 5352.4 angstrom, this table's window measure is -249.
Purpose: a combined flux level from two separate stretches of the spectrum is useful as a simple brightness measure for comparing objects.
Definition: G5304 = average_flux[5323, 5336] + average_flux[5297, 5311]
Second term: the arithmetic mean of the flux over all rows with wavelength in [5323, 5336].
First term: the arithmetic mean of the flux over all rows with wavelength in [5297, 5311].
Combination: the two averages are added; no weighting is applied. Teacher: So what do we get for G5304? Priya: 560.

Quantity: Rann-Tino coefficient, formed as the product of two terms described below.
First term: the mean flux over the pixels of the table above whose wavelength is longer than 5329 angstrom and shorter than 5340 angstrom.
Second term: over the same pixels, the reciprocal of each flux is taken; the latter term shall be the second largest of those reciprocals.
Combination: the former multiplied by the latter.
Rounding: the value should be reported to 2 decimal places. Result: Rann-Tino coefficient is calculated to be 1.05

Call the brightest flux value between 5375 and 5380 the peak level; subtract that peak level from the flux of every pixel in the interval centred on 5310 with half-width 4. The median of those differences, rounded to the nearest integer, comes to 18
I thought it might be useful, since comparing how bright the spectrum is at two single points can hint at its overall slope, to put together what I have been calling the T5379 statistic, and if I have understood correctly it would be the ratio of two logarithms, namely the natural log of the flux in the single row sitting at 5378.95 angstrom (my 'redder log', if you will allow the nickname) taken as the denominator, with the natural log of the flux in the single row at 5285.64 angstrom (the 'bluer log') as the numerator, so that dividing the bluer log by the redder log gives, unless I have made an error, 1.01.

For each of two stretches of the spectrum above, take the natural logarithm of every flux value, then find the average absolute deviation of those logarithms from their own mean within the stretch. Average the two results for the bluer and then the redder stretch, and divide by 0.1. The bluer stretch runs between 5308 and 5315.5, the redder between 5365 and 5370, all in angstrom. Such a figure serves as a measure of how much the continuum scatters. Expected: 0.56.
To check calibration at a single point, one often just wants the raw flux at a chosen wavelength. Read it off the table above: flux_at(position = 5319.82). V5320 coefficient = 284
